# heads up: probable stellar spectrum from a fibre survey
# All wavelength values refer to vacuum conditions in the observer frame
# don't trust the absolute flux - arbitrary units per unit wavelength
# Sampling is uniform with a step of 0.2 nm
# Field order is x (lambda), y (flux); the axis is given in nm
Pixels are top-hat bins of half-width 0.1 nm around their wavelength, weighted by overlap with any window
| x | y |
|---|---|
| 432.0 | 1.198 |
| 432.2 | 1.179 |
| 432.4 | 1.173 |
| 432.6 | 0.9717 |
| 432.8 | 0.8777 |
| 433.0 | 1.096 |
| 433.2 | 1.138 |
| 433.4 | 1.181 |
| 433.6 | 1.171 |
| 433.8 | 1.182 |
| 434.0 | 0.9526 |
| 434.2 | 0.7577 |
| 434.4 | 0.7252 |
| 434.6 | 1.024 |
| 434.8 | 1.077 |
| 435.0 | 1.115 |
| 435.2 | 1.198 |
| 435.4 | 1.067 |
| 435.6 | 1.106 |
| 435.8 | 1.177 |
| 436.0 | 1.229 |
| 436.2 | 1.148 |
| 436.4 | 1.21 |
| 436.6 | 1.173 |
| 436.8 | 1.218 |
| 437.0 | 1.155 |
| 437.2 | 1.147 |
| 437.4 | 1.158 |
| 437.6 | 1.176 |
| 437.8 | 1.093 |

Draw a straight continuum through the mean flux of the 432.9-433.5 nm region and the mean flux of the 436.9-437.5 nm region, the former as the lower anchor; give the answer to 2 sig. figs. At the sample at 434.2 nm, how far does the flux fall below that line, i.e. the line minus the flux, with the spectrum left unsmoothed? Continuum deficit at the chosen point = 0.38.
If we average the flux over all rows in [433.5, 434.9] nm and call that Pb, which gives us 0.98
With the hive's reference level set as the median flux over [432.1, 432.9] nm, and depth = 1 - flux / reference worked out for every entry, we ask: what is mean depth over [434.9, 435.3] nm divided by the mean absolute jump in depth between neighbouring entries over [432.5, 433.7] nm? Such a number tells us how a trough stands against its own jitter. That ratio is -1.0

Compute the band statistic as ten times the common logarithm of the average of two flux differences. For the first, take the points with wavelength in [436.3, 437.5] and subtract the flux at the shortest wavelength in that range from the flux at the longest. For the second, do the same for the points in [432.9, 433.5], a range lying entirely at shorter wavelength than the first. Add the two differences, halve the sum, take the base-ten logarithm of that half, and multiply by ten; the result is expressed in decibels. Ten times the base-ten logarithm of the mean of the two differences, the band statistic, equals -18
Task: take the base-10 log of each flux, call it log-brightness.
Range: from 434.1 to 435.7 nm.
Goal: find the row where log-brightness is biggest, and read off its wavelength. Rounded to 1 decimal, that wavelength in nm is 435.2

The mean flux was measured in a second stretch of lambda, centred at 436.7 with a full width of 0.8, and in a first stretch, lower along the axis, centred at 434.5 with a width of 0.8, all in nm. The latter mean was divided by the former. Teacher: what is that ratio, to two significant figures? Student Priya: 0.75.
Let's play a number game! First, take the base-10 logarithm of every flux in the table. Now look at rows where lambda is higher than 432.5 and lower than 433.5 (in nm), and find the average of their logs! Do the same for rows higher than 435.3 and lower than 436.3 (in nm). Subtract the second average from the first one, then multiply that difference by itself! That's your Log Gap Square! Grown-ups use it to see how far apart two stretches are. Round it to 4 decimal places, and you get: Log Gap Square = 0.0015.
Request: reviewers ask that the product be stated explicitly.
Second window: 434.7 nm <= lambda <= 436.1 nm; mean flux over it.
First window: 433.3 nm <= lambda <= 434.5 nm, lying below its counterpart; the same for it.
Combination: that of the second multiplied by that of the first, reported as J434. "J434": 1.13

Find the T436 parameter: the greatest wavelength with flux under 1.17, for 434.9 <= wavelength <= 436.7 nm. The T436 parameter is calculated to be 436.2 nm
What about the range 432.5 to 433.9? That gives 433.2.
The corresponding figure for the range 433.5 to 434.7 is 434.6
